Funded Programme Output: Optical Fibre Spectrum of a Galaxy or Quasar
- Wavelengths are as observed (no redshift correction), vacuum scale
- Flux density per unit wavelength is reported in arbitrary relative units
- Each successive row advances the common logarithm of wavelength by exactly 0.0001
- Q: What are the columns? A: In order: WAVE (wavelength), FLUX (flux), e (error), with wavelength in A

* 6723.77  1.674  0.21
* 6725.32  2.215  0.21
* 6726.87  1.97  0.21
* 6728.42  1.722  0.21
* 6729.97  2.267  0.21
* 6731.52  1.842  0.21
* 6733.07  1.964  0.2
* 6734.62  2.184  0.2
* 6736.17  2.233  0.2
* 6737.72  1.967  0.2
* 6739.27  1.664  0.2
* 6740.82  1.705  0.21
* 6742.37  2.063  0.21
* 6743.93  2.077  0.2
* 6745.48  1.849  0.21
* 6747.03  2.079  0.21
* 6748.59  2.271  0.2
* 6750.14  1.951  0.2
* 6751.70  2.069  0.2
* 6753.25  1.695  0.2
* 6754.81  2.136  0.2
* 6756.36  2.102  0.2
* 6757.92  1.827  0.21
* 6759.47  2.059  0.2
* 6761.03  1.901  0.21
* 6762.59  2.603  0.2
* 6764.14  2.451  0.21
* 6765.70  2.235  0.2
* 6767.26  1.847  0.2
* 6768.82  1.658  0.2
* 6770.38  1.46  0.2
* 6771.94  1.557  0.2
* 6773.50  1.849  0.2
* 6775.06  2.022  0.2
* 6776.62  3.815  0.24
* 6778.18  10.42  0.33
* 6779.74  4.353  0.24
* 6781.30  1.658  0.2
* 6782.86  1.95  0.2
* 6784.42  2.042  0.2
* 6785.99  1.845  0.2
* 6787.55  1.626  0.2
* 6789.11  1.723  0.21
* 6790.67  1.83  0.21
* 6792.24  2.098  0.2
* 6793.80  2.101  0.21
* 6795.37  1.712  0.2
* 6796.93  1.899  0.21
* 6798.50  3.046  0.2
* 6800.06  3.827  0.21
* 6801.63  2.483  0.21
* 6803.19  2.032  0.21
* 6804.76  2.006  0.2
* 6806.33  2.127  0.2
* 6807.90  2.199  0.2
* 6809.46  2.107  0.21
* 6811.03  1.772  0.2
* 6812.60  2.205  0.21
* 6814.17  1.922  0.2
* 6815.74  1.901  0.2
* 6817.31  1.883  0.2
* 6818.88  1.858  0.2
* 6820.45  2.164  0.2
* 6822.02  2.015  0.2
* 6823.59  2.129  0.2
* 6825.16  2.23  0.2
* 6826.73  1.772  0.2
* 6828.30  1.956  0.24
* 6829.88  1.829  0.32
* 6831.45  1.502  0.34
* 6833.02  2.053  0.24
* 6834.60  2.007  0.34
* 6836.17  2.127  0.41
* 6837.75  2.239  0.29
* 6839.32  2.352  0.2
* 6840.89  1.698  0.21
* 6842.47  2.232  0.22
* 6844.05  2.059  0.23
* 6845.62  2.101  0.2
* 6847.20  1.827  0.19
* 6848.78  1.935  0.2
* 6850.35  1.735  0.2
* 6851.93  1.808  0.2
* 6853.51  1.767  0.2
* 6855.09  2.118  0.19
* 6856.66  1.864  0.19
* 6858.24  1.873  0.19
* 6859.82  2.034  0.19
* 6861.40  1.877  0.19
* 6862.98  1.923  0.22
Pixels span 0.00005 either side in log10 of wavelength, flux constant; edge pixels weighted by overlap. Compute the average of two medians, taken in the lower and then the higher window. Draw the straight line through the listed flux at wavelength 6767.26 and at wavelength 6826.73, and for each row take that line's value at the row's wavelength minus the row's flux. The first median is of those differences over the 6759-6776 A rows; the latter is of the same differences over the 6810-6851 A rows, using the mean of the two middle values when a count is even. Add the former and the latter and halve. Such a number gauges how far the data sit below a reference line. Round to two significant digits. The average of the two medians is -0.13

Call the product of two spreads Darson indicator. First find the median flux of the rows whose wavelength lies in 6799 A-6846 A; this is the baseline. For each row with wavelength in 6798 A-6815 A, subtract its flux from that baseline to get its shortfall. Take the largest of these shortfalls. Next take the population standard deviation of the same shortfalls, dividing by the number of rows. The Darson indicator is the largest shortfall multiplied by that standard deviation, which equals 0.16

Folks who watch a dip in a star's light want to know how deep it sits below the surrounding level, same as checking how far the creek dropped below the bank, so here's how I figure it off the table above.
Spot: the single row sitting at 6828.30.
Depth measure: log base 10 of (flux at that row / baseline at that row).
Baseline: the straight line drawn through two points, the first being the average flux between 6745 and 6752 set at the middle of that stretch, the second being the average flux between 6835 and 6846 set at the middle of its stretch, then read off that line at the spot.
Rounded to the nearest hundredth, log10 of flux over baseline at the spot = -0.03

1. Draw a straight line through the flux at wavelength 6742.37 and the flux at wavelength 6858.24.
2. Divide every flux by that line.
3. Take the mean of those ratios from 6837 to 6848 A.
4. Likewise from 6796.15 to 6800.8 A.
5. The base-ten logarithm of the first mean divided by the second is -0.13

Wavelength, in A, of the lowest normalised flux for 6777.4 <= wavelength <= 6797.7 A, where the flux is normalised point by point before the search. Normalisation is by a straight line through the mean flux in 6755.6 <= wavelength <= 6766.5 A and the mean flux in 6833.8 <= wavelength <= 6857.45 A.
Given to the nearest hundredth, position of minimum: 6787.55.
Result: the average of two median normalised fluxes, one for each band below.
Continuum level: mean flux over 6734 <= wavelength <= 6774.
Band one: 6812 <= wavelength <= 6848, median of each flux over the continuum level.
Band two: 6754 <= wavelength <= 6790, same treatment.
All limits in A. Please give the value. 1.00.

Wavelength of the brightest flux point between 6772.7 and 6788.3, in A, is 6778.18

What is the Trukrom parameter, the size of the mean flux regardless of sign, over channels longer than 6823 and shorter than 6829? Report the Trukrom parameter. 2.02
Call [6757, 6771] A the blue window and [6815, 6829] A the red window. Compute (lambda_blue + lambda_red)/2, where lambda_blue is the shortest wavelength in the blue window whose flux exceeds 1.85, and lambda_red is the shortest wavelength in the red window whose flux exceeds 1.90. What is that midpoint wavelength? 6787.6 A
